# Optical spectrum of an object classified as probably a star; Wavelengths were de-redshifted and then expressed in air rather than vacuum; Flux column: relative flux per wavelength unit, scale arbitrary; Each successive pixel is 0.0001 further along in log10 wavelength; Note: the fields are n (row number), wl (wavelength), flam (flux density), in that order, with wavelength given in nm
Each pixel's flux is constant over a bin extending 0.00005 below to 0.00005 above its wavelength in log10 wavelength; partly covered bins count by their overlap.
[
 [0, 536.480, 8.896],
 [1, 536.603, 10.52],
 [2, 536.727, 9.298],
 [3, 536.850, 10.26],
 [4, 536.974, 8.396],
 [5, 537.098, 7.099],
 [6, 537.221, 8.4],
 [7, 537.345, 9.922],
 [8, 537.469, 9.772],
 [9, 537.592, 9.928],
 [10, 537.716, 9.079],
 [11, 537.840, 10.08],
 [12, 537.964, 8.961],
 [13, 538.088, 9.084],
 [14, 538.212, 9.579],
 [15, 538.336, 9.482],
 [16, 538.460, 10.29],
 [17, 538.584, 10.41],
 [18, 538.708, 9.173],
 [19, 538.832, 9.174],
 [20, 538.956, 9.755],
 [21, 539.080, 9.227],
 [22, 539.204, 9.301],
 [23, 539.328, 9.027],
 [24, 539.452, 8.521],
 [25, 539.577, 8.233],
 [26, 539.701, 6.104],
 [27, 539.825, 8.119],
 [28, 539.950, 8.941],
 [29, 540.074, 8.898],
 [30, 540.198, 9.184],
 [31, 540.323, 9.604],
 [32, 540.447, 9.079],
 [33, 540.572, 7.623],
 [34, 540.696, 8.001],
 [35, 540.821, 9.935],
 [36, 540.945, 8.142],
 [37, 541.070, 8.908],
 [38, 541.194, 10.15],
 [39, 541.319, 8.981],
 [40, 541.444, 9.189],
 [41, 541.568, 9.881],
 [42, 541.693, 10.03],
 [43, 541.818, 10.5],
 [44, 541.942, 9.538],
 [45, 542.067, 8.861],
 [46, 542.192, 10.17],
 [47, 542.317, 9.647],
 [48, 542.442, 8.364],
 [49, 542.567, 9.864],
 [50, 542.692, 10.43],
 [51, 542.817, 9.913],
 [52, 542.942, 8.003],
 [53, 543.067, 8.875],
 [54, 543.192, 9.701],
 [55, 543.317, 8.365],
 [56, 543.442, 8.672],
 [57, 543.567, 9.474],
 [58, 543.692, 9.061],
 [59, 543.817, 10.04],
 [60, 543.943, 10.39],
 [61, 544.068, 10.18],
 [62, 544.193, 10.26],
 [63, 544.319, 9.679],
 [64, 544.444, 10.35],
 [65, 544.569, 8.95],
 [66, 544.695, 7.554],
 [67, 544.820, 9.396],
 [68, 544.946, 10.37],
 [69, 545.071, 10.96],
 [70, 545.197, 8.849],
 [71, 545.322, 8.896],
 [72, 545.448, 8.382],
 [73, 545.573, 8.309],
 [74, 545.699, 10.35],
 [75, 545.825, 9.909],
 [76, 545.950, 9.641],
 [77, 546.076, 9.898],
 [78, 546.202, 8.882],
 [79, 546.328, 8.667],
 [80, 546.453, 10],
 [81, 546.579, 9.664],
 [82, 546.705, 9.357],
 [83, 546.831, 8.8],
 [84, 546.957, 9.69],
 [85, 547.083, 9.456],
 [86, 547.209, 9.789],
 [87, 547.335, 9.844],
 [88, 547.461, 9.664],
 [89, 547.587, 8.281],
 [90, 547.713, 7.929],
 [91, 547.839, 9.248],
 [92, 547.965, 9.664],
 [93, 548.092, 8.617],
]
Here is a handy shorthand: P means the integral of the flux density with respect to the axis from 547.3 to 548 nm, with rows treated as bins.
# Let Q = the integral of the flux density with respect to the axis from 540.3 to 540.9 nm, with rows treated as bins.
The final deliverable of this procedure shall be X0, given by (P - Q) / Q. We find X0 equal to 0.2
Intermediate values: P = 6.3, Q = 5.3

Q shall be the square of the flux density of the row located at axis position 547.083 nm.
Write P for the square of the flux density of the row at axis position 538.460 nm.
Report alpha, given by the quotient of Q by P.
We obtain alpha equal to 0.84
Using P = 106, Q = 89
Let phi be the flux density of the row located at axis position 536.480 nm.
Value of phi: 8.896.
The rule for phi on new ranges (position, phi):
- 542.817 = 9.913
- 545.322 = 8.896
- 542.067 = 8.861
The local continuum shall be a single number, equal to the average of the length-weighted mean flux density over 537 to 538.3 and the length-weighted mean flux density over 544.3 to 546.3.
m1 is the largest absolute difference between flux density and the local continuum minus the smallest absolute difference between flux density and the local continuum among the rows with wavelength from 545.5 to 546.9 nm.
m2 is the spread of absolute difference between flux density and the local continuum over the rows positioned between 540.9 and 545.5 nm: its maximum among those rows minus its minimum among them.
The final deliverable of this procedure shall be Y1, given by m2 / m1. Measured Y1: 1.6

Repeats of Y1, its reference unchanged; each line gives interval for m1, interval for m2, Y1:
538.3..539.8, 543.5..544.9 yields 0.5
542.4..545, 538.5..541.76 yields 2.0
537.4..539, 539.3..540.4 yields 3.0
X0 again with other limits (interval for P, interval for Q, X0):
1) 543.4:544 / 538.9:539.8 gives -0.3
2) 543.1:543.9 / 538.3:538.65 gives 1.1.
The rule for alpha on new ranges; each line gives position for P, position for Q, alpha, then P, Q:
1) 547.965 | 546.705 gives 0.94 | 93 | 88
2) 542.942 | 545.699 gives 1.67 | 64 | 107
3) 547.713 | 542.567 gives 1.55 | 63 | 97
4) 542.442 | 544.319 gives 1.34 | 70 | 94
